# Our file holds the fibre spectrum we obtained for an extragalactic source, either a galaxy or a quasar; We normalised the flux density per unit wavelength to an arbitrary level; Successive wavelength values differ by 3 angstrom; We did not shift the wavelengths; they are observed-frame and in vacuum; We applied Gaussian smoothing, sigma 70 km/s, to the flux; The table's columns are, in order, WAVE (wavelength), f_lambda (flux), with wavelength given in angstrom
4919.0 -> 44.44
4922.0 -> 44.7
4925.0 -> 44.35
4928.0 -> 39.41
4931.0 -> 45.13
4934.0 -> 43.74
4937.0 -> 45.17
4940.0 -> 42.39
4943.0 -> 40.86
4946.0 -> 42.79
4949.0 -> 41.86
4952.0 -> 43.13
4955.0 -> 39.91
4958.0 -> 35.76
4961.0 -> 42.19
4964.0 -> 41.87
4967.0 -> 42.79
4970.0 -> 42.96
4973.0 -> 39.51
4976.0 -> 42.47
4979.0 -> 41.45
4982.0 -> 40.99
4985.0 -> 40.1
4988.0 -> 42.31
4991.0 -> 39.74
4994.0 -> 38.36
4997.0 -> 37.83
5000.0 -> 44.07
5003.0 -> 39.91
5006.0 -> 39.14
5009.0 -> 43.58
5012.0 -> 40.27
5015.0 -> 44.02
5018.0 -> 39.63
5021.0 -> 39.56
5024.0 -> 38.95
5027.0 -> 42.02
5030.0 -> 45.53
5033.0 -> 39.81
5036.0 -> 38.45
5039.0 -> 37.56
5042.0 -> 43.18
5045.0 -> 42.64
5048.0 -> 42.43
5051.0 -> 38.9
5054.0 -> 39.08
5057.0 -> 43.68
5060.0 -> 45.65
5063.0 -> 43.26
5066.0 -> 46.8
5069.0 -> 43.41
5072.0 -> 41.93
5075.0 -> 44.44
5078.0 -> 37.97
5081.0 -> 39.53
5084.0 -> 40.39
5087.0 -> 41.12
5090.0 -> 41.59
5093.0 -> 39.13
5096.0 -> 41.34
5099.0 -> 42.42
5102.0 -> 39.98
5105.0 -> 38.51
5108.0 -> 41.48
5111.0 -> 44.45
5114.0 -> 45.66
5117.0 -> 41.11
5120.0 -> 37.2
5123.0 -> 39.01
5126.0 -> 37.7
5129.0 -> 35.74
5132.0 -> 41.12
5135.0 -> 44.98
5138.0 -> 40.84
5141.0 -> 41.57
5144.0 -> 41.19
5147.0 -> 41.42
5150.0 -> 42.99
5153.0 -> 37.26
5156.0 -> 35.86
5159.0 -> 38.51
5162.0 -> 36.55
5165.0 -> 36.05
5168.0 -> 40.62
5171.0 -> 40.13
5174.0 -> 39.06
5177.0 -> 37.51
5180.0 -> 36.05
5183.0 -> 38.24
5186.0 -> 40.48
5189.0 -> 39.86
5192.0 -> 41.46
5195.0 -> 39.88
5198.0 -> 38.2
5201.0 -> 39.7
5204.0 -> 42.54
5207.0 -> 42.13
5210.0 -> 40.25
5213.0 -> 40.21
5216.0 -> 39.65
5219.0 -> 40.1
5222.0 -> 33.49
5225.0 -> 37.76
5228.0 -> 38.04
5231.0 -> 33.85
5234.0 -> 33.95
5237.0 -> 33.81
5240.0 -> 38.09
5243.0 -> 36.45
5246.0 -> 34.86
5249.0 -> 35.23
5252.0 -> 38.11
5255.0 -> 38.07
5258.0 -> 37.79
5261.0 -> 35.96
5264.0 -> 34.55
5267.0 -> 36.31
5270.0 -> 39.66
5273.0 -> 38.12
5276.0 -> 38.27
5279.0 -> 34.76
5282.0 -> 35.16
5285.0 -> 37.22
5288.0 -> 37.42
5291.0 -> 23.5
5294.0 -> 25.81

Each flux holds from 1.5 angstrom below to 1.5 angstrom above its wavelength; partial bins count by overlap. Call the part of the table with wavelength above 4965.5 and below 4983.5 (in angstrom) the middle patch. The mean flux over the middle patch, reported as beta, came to 42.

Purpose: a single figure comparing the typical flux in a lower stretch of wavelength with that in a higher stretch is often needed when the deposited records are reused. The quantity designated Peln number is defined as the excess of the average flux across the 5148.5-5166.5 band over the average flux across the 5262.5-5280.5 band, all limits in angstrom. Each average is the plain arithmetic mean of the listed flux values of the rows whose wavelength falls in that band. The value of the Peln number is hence 0.9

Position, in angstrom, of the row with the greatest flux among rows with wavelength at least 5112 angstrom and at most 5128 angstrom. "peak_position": 5114.0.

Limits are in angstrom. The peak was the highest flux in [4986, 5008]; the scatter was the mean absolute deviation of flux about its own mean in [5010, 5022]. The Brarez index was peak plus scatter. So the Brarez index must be 45.6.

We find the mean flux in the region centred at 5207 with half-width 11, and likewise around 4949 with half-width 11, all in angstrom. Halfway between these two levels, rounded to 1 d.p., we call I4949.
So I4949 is 40.7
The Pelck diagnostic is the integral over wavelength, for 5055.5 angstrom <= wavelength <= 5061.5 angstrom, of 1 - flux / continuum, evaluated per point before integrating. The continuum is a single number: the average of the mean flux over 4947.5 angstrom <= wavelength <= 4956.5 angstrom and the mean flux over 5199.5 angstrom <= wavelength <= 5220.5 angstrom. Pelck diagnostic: -0.5 angstrom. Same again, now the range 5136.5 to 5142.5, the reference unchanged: 0.0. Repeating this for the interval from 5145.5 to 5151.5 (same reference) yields -0.2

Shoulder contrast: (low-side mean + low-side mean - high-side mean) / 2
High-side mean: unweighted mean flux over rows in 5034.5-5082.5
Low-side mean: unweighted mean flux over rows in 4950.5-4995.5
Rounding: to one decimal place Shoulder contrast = 20.0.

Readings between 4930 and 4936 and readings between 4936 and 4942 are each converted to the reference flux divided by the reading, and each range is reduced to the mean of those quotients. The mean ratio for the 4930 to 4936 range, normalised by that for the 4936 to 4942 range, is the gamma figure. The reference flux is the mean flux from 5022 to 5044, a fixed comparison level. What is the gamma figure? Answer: 0.98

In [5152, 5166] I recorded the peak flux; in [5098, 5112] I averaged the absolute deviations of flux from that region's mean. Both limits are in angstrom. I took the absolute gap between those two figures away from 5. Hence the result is -31.8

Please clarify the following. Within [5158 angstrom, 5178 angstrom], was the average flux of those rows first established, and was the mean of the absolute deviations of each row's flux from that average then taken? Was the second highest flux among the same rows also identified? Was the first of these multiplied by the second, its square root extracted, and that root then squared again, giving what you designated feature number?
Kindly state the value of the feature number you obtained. 57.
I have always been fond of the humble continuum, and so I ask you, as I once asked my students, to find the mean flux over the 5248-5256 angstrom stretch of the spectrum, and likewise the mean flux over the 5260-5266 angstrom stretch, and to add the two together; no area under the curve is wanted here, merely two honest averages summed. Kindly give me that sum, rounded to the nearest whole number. 72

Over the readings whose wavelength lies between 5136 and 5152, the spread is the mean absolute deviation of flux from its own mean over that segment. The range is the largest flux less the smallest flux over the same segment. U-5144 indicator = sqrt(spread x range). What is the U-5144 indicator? 1.1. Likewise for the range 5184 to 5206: 2.1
